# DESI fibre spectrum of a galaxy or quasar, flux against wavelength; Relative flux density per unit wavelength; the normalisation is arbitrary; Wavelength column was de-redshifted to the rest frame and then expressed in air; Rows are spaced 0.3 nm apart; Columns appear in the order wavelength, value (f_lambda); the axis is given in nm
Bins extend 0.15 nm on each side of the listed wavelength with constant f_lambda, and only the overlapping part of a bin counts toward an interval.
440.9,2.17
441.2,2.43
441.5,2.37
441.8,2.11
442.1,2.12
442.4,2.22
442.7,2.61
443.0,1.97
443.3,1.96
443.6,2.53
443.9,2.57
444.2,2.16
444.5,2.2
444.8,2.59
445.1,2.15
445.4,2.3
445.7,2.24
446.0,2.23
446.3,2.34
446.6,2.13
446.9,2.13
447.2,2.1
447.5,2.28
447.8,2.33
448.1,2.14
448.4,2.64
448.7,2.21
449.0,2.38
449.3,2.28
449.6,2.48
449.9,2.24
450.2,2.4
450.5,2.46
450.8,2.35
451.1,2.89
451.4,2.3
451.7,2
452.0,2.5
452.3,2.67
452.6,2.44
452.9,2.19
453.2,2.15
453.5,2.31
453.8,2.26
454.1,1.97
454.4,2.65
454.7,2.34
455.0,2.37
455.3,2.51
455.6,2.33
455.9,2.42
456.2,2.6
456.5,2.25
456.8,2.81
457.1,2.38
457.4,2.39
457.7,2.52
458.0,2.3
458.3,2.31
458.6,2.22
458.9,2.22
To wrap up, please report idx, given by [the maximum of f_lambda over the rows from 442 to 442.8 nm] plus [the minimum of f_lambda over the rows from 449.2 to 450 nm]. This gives 4.85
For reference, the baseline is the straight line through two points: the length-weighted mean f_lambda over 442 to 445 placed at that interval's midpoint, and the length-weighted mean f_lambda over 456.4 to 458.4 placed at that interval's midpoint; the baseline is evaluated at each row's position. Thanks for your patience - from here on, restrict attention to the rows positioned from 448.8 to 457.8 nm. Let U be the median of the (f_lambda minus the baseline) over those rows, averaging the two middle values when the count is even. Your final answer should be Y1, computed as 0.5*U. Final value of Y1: -0.013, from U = -0.026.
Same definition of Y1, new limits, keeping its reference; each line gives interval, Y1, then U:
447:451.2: -0.005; -0.010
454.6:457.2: -0.018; -0.036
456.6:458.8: -0.024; -0.047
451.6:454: -0.054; -0.108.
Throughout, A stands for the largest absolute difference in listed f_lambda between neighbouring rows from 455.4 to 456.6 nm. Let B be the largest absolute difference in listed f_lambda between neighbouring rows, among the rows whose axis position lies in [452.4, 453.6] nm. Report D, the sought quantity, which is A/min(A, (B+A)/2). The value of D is 1.17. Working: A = 0.35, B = 0.25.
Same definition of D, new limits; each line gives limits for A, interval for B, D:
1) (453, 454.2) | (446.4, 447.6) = 1.23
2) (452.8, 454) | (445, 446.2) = 1.03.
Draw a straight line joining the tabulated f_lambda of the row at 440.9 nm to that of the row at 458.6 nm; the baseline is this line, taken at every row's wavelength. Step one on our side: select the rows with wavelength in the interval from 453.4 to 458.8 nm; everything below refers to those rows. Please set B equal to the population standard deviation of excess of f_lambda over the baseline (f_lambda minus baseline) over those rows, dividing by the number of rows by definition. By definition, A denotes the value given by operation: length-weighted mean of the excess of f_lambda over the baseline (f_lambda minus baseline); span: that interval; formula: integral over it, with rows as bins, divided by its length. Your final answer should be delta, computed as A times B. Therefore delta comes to 0.031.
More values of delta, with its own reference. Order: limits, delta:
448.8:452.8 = 0.043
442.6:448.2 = 0.015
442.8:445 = 0.028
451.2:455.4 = 0.027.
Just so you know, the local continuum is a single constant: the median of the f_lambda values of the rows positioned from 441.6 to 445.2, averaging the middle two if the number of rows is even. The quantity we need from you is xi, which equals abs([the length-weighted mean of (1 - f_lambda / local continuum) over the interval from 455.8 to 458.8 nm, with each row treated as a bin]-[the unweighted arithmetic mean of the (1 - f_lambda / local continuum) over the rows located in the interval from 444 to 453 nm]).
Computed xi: 0.042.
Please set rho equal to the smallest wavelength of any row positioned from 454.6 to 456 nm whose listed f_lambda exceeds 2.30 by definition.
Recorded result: 454.7 nm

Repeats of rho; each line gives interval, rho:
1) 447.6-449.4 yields 447.8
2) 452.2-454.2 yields 452.3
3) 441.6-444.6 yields 442.7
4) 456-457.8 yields 456.2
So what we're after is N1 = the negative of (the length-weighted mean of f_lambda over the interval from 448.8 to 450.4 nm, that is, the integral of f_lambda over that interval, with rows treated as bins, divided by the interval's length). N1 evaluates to -2.35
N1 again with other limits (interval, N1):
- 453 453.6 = -2.22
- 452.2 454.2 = -2.28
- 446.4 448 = -2.20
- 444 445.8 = -2.28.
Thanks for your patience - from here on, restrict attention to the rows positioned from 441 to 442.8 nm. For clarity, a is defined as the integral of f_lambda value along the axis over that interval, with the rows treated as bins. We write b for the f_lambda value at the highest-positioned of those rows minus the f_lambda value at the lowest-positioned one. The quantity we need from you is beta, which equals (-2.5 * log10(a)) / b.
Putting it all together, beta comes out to -9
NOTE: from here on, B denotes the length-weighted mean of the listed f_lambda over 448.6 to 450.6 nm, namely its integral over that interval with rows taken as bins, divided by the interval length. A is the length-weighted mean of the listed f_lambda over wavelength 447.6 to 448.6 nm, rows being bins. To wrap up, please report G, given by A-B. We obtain 0.01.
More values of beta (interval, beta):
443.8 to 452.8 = 25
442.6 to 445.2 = 4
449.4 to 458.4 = 20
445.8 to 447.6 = -30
